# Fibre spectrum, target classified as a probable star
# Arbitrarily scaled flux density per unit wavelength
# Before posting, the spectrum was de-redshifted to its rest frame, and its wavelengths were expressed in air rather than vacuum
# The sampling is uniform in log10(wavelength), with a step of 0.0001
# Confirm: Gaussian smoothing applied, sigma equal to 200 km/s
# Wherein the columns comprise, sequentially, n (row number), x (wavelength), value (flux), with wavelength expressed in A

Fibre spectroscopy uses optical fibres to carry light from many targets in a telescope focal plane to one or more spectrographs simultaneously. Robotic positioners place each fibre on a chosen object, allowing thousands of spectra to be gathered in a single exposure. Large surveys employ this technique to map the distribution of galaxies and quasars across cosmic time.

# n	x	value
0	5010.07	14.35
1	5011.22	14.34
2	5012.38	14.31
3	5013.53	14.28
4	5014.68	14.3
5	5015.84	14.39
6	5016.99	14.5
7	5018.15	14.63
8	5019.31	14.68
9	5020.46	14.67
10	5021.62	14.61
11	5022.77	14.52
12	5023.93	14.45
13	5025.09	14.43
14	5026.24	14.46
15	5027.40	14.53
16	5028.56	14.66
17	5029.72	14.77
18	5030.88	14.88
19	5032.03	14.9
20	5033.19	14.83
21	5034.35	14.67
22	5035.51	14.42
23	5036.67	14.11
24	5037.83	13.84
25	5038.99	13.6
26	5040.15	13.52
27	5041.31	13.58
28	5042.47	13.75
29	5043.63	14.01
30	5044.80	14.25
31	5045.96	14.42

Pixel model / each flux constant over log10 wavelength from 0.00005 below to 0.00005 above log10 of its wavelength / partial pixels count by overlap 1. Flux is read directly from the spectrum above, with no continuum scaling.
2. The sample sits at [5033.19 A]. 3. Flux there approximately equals 14.83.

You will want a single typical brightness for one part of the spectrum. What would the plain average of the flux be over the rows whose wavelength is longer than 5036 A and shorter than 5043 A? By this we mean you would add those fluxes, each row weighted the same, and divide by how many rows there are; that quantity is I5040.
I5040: 13.7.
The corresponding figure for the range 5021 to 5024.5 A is 14.5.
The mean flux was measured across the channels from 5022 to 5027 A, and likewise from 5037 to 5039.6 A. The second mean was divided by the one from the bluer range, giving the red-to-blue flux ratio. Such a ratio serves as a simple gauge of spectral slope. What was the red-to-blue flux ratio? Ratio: 0.95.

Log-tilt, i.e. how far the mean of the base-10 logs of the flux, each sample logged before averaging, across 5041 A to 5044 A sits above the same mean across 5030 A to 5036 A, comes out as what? -0.03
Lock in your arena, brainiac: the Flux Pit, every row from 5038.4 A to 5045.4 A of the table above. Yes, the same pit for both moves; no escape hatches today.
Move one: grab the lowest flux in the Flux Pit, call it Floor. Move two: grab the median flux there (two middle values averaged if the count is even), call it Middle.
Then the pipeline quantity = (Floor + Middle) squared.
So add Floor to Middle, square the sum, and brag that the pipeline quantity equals 740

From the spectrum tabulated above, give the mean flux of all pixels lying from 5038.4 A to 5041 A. 13.6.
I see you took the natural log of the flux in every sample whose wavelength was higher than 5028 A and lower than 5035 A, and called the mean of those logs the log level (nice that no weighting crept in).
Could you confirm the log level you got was 2.69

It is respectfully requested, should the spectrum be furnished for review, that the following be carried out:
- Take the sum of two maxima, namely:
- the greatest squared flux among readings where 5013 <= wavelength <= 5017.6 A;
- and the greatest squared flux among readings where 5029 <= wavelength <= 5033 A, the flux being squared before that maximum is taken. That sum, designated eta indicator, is 432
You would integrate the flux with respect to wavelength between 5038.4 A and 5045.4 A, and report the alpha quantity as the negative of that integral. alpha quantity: -96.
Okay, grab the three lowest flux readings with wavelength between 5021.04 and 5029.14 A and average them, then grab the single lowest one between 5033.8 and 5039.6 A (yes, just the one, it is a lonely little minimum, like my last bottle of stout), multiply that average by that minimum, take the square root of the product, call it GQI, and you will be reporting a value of 14.02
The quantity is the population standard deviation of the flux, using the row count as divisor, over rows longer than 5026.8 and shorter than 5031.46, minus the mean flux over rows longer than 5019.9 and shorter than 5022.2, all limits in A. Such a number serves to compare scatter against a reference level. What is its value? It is -14.5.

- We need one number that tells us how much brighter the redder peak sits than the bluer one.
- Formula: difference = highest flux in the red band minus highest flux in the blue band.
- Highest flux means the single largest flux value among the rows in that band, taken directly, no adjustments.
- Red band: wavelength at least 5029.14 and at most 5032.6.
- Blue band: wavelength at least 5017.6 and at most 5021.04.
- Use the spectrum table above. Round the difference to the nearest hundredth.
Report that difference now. 0.22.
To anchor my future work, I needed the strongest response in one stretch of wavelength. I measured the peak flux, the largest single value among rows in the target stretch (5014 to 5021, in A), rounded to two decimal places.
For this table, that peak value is 14.68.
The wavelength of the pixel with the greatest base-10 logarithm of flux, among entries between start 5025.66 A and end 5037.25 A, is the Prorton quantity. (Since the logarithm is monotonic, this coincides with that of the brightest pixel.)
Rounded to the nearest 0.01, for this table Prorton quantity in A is 5032.03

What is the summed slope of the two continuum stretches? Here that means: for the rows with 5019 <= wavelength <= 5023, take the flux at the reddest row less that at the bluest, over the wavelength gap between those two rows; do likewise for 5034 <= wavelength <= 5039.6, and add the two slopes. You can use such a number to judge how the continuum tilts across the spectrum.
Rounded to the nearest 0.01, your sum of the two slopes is -0.28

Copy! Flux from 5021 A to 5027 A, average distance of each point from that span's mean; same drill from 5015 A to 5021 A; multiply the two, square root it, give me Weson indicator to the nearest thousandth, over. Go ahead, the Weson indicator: 0.077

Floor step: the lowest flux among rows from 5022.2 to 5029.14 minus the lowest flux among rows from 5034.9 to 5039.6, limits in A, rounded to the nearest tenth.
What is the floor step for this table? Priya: 0.8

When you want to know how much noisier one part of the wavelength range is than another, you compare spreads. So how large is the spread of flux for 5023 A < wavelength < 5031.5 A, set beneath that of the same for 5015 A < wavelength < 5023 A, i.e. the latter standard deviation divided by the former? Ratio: 0.60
